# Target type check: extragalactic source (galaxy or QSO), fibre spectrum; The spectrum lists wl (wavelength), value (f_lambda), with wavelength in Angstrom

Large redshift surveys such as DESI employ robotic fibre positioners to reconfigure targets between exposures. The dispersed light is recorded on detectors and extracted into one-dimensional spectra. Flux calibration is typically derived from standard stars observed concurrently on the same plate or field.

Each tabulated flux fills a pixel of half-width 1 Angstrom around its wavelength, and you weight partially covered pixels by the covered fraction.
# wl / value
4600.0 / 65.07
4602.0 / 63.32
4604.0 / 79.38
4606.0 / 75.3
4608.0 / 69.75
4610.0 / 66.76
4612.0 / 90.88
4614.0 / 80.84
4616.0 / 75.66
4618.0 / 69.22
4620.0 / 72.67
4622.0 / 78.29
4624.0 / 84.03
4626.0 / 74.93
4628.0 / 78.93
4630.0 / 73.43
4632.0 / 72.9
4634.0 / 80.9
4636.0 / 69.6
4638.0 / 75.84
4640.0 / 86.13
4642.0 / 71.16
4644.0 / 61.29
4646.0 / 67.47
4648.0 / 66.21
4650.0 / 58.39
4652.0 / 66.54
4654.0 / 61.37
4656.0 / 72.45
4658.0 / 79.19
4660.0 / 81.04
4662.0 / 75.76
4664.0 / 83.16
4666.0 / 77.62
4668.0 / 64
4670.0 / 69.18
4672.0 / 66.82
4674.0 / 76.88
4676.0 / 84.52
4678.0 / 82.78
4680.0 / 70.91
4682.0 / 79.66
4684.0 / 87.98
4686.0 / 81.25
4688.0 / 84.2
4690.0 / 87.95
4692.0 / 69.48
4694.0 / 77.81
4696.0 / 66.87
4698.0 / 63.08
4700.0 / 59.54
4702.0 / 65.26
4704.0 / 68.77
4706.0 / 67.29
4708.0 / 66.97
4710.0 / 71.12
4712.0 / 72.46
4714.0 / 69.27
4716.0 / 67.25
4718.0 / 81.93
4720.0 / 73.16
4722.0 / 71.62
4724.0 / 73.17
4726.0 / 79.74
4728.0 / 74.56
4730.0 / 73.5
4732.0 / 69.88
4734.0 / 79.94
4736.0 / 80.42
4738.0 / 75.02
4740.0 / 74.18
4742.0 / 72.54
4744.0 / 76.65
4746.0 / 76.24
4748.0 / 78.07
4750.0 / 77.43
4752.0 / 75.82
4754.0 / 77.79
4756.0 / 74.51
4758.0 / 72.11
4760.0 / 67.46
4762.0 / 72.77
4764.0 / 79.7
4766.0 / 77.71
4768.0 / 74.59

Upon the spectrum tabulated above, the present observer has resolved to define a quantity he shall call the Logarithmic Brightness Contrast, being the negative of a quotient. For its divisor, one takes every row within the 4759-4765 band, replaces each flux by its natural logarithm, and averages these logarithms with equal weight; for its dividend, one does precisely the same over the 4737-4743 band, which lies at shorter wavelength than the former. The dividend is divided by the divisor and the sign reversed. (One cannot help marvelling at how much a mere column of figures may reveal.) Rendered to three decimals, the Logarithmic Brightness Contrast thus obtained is -1.002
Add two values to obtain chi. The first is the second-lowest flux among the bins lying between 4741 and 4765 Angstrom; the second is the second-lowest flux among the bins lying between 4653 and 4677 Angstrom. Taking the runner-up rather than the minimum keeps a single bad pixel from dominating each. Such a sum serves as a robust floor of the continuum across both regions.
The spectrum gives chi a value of 136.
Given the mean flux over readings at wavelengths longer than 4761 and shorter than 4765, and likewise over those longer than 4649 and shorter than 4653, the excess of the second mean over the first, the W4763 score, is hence -14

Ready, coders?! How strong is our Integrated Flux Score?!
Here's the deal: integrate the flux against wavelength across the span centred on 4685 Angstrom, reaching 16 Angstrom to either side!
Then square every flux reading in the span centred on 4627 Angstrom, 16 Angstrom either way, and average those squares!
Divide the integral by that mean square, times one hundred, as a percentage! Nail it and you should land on 40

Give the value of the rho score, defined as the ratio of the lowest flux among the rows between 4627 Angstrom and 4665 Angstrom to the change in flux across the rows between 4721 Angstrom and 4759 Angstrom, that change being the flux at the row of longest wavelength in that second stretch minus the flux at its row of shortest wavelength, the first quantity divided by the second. 119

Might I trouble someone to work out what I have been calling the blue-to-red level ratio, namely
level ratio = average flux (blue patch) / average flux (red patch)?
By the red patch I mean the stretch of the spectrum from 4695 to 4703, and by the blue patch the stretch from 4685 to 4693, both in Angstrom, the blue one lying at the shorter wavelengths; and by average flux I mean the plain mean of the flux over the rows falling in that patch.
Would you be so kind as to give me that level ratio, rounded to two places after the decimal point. 1.27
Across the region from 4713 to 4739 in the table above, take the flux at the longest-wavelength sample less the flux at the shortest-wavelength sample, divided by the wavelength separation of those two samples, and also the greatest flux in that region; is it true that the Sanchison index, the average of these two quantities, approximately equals 41.1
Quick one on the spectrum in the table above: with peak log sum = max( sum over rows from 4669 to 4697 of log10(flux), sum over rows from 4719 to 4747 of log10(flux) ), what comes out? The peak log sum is 26.4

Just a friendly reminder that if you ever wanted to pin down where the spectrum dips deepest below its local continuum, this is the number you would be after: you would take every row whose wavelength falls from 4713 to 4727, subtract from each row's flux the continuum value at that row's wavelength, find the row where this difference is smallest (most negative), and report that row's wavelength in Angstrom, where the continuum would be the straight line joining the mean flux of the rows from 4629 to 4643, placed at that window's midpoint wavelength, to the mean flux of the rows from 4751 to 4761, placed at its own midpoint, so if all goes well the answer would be 4716.0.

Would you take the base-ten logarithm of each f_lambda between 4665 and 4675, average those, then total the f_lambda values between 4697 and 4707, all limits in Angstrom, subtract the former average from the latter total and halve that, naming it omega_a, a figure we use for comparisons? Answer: 161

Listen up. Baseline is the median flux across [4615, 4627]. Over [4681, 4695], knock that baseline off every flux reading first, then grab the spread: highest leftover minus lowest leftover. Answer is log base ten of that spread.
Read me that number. 1.3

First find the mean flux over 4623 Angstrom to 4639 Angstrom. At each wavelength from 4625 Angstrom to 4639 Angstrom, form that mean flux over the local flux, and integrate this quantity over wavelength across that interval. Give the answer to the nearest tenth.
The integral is 14.2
